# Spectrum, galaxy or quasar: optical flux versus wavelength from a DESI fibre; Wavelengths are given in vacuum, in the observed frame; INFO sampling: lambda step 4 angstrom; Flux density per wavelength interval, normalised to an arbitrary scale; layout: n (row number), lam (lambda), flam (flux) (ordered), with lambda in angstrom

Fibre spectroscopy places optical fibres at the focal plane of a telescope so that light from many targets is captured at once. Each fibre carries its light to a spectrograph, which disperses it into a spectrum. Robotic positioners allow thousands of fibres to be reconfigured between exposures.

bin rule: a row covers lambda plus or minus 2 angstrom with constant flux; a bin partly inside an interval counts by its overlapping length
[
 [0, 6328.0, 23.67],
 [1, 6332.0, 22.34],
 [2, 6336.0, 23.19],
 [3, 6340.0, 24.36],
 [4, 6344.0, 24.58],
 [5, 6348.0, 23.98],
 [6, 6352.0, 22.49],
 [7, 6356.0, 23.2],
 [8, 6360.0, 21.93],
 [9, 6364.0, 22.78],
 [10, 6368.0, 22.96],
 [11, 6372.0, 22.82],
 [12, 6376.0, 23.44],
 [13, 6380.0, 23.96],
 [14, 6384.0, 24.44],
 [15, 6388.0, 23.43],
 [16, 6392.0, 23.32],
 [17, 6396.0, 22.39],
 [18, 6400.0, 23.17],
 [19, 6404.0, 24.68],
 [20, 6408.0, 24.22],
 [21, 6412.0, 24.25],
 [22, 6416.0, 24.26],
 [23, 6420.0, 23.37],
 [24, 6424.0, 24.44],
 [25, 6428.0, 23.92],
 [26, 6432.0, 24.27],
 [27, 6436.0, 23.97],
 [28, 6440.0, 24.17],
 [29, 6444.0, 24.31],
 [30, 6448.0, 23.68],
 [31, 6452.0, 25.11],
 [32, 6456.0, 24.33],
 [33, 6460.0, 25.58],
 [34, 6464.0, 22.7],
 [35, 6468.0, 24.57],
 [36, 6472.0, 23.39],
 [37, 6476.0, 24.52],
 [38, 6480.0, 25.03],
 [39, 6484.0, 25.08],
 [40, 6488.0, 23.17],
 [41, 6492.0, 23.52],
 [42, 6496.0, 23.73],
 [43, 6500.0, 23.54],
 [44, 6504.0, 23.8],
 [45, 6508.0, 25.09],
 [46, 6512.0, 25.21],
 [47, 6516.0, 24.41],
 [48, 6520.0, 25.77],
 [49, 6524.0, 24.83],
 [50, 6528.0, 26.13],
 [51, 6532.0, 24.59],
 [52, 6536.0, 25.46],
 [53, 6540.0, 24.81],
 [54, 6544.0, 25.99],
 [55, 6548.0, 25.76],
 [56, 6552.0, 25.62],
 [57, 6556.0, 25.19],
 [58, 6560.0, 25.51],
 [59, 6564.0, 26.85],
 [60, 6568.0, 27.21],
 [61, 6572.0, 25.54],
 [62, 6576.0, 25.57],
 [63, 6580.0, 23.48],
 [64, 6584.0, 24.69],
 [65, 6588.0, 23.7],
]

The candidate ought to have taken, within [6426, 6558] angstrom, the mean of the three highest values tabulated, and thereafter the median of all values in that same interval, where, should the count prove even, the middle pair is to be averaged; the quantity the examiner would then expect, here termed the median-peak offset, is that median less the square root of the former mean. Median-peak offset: 19.5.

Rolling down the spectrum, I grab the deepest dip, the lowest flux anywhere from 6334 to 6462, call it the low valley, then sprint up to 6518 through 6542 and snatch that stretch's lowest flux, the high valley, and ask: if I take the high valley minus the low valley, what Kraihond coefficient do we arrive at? 2.66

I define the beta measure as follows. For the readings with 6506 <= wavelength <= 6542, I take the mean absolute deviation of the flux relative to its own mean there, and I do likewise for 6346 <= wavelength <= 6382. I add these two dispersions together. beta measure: 1.0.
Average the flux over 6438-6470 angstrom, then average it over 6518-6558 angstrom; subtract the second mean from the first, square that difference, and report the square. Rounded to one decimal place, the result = 1.2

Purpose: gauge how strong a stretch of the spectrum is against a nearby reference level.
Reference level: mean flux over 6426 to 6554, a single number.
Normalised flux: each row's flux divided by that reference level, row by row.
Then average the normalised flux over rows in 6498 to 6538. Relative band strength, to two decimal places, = 1.01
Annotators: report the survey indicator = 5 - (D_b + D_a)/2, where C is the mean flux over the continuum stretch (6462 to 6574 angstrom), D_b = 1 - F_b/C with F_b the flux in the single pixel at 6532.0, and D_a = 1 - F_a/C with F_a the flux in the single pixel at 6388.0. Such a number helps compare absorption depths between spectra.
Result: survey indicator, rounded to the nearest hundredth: 4.96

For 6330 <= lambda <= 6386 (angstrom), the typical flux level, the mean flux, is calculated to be 23.3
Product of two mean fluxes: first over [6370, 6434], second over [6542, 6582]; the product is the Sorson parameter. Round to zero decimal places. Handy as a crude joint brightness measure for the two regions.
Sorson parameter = 610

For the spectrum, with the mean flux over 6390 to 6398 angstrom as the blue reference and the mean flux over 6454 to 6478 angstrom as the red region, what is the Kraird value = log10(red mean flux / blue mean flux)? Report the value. 0.025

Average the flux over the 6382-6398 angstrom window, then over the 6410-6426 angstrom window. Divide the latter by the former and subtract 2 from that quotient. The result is -0.97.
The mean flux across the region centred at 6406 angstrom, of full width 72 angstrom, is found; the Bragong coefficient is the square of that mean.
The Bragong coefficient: 567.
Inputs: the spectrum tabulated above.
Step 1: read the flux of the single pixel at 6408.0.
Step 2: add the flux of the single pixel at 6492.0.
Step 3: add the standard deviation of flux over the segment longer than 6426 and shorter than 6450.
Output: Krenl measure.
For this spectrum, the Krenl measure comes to 48.0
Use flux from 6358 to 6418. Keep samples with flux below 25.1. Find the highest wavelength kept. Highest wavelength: 6416.0 angstrom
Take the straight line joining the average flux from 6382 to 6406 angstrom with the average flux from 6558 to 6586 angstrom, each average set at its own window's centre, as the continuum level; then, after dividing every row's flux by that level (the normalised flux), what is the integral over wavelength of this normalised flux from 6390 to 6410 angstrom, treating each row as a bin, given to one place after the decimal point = 19.9 angstrom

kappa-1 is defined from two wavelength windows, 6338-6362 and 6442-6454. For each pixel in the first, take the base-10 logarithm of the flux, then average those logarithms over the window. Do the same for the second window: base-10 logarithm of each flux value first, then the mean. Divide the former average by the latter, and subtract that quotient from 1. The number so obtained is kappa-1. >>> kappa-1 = 0.0125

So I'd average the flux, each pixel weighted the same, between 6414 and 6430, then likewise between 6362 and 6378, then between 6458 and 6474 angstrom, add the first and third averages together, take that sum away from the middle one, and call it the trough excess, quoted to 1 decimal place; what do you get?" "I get -25.1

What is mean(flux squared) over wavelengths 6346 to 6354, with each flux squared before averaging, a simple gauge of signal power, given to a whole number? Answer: 540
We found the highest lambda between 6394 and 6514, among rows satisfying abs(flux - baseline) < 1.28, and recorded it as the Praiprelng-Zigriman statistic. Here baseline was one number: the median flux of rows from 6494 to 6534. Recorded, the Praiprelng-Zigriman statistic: 6512.0 angstrom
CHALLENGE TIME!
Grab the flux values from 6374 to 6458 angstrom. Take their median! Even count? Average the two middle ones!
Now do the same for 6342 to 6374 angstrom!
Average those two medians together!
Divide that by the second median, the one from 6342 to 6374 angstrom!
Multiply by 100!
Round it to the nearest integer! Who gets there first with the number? 103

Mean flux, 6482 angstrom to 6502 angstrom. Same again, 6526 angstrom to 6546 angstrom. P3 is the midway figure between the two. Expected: 24.6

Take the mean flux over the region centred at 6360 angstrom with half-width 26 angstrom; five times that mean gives 117.0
